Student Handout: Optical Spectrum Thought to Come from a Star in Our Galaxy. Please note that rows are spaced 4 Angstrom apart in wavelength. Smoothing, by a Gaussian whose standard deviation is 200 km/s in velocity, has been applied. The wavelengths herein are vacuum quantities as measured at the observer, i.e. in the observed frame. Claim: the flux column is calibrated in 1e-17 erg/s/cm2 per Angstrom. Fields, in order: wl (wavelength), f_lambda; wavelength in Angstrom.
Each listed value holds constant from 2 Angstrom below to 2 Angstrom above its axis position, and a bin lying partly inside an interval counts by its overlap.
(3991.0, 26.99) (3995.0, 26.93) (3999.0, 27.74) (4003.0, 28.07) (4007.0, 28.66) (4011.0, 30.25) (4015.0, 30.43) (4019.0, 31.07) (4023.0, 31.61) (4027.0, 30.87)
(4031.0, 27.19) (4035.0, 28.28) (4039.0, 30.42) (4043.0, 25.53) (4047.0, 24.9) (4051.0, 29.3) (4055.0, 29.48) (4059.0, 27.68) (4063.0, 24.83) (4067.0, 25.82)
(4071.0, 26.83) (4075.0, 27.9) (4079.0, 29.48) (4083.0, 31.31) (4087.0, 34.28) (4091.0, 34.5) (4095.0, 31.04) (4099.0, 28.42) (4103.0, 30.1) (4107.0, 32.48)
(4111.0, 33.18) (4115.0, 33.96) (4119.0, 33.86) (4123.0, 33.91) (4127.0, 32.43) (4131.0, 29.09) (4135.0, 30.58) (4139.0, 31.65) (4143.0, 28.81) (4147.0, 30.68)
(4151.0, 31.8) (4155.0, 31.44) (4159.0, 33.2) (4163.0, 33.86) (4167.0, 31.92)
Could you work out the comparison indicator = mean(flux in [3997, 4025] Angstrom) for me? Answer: 29.7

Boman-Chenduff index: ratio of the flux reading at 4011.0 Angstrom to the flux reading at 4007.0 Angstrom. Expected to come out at 1.06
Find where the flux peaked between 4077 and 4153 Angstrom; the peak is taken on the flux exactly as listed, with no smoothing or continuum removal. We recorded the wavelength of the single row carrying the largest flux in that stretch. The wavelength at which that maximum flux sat 4091.0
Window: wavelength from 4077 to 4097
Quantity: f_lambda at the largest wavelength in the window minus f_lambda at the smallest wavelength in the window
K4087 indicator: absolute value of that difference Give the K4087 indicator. 1.6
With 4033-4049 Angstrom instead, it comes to 3.4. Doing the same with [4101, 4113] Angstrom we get 3.1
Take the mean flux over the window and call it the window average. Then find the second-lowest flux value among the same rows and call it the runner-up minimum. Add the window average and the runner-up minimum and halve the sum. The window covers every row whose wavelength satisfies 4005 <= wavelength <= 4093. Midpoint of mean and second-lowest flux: 27.0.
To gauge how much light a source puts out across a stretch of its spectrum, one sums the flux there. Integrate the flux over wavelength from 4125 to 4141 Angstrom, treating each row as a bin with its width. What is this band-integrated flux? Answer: 495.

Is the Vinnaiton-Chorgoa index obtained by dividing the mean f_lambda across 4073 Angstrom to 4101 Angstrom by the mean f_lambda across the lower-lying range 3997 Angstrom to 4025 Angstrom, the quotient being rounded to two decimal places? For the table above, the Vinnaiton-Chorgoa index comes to 1.04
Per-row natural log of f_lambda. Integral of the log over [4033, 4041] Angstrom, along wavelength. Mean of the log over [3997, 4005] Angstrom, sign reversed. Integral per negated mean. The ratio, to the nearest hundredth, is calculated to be -8.12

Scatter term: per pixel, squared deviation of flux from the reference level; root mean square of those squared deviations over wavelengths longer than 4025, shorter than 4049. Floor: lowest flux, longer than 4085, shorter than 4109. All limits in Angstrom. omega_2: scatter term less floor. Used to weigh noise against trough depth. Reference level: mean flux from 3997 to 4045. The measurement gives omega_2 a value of -19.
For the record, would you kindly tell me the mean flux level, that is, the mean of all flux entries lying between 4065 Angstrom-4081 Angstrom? 27.5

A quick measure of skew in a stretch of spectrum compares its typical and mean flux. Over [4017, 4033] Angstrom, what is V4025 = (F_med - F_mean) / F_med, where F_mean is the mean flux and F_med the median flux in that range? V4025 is 0.025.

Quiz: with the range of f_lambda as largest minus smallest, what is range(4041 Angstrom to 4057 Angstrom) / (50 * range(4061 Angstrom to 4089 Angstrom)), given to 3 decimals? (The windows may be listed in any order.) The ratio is 0.010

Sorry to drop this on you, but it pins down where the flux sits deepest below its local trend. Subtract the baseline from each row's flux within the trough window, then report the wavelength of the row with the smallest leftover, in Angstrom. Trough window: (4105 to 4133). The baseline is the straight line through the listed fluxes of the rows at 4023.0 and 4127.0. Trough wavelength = 4131.0 Angstrom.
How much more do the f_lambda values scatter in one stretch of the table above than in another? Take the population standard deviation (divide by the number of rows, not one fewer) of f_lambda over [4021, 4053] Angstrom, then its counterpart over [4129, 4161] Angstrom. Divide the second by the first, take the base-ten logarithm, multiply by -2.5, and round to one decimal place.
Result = 0.6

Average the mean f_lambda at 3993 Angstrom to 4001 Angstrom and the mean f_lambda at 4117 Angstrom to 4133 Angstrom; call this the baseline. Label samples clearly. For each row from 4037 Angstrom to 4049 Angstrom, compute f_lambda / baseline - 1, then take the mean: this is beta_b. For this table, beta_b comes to -0.10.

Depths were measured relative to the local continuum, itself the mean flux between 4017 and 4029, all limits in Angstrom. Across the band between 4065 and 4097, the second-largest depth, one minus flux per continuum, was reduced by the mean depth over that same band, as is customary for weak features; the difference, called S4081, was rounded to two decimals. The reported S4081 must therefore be 0.11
